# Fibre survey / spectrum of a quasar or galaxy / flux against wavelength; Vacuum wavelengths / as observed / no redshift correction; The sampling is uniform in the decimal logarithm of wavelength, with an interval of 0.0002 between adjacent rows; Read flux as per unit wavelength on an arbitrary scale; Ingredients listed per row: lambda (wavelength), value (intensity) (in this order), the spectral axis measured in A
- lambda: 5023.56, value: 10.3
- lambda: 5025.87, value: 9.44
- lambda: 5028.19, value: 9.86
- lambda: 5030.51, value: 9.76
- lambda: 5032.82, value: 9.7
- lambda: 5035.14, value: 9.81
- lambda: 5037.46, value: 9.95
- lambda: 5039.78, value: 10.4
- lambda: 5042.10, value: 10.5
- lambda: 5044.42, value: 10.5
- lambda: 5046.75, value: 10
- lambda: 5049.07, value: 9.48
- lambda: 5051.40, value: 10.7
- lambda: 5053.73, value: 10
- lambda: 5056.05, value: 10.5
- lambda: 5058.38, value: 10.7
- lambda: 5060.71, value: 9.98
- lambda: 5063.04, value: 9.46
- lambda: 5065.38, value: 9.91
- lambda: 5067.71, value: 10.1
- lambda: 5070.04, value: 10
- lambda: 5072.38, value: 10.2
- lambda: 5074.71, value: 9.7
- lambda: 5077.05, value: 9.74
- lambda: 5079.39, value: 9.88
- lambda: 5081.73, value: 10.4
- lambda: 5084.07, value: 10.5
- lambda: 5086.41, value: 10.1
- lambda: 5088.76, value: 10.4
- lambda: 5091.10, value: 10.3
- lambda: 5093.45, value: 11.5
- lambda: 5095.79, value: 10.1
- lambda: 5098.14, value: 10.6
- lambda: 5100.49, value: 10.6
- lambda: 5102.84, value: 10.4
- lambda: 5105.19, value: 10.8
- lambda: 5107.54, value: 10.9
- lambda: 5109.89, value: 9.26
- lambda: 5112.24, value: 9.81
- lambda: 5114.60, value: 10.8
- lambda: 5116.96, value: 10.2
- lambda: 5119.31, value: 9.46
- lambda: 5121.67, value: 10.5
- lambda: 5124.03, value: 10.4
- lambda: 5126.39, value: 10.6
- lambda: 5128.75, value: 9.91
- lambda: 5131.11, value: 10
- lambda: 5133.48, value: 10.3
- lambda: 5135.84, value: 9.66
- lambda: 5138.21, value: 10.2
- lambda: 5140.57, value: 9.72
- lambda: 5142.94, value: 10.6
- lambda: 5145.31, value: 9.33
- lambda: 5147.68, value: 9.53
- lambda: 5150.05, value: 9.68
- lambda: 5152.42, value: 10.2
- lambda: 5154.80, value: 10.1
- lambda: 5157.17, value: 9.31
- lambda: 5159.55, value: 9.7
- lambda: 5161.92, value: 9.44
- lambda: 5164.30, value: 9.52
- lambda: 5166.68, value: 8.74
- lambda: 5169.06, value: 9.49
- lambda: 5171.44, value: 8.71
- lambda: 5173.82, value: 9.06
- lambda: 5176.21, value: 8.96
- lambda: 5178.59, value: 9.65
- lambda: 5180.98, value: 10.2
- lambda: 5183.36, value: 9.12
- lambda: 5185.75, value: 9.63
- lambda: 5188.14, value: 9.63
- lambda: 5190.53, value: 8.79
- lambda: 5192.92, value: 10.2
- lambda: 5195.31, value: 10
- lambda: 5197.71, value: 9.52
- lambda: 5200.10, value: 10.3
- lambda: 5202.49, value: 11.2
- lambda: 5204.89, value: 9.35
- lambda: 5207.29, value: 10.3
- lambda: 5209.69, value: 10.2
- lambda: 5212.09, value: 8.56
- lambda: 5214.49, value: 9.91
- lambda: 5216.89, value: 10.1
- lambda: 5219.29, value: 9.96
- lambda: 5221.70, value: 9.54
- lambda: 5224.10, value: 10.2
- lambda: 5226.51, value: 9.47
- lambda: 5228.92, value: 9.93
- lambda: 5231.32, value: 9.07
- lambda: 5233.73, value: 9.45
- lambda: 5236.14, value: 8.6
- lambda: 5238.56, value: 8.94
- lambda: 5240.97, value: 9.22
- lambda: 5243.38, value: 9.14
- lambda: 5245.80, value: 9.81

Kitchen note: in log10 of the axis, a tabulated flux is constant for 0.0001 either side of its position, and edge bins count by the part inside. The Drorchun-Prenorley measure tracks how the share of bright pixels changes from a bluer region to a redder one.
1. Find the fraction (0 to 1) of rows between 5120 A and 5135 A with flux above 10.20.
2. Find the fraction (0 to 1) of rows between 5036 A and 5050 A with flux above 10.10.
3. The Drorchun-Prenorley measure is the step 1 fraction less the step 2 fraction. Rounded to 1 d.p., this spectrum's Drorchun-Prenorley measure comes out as 0.2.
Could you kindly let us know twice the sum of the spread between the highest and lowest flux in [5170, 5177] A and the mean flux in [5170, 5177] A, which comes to 18.5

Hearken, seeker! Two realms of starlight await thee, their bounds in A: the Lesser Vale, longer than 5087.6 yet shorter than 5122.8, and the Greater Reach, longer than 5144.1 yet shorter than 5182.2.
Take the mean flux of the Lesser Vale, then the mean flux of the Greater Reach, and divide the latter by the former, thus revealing 0.913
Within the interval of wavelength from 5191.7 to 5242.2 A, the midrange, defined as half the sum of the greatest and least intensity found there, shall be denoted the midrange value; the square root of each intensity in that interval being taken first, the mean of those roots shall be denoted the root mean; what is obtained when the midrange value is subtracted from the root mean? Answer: -6.76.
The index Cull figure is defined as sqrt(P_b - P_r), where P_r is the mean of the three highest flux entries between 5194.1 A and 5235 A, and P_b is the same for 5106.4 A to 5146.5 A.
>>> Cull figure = 0.4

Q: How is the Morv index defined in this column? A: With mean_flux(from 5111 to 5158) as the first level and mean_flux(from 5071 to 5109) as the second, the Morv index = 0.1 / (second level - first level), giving 0.3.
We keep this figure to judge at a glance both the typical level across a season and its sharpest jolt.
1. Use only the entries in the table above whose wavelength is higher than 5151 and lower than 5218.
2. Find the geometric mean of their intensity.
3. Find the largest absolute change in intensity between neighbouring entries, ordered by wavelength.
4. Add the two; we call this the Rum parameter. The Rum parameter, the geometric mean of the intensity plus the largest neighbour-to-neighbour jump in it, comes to 11.5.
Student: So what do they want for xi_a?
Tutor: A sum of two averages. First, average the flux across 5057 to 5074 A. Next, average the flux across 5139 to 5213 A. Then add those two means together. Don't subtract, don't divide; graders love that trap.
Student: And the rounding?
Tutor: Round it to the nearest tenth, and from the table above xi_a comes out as 19.7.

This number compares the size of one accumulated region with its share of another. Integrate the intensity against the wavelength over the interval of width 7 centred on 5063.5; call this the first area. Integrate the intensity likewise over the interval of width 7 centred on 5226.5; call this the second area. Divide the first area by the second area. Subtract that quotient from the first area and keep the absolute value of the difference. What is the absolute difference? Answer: 67.5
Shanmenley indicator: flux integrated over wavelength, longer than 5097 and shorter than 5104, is 74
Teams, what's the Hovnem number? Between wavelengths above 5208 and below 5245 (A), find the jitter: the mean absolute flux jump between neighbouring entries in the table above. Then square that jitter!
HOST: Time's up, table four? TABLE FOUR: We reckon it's 0.36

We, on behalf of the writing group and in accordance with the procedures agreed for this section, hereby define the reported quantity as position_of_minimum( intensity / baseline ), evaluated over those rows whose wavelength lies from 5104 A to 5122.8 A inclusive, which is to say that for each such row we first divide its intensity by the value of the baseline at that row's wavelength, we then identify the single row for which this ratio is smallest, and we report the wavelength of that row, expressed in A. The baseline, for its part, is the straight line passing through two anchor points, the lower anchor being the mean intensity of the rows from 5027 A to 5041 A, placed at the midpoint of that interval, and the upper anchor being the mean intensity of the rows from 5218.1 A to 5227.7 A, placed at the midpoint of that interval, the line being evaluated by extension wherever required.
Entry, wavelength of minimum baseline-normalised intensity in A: 5109.89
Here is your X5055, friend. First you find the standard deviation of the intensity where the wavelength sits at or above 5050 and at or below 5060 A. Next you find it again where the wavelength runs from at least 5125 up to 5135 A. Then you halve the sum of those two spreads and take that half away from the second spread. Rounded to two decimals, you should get -0.01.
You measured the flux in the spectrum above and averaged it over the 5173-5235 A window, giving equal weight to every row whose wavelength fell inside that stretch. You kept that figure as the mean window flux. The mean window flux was 9.7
